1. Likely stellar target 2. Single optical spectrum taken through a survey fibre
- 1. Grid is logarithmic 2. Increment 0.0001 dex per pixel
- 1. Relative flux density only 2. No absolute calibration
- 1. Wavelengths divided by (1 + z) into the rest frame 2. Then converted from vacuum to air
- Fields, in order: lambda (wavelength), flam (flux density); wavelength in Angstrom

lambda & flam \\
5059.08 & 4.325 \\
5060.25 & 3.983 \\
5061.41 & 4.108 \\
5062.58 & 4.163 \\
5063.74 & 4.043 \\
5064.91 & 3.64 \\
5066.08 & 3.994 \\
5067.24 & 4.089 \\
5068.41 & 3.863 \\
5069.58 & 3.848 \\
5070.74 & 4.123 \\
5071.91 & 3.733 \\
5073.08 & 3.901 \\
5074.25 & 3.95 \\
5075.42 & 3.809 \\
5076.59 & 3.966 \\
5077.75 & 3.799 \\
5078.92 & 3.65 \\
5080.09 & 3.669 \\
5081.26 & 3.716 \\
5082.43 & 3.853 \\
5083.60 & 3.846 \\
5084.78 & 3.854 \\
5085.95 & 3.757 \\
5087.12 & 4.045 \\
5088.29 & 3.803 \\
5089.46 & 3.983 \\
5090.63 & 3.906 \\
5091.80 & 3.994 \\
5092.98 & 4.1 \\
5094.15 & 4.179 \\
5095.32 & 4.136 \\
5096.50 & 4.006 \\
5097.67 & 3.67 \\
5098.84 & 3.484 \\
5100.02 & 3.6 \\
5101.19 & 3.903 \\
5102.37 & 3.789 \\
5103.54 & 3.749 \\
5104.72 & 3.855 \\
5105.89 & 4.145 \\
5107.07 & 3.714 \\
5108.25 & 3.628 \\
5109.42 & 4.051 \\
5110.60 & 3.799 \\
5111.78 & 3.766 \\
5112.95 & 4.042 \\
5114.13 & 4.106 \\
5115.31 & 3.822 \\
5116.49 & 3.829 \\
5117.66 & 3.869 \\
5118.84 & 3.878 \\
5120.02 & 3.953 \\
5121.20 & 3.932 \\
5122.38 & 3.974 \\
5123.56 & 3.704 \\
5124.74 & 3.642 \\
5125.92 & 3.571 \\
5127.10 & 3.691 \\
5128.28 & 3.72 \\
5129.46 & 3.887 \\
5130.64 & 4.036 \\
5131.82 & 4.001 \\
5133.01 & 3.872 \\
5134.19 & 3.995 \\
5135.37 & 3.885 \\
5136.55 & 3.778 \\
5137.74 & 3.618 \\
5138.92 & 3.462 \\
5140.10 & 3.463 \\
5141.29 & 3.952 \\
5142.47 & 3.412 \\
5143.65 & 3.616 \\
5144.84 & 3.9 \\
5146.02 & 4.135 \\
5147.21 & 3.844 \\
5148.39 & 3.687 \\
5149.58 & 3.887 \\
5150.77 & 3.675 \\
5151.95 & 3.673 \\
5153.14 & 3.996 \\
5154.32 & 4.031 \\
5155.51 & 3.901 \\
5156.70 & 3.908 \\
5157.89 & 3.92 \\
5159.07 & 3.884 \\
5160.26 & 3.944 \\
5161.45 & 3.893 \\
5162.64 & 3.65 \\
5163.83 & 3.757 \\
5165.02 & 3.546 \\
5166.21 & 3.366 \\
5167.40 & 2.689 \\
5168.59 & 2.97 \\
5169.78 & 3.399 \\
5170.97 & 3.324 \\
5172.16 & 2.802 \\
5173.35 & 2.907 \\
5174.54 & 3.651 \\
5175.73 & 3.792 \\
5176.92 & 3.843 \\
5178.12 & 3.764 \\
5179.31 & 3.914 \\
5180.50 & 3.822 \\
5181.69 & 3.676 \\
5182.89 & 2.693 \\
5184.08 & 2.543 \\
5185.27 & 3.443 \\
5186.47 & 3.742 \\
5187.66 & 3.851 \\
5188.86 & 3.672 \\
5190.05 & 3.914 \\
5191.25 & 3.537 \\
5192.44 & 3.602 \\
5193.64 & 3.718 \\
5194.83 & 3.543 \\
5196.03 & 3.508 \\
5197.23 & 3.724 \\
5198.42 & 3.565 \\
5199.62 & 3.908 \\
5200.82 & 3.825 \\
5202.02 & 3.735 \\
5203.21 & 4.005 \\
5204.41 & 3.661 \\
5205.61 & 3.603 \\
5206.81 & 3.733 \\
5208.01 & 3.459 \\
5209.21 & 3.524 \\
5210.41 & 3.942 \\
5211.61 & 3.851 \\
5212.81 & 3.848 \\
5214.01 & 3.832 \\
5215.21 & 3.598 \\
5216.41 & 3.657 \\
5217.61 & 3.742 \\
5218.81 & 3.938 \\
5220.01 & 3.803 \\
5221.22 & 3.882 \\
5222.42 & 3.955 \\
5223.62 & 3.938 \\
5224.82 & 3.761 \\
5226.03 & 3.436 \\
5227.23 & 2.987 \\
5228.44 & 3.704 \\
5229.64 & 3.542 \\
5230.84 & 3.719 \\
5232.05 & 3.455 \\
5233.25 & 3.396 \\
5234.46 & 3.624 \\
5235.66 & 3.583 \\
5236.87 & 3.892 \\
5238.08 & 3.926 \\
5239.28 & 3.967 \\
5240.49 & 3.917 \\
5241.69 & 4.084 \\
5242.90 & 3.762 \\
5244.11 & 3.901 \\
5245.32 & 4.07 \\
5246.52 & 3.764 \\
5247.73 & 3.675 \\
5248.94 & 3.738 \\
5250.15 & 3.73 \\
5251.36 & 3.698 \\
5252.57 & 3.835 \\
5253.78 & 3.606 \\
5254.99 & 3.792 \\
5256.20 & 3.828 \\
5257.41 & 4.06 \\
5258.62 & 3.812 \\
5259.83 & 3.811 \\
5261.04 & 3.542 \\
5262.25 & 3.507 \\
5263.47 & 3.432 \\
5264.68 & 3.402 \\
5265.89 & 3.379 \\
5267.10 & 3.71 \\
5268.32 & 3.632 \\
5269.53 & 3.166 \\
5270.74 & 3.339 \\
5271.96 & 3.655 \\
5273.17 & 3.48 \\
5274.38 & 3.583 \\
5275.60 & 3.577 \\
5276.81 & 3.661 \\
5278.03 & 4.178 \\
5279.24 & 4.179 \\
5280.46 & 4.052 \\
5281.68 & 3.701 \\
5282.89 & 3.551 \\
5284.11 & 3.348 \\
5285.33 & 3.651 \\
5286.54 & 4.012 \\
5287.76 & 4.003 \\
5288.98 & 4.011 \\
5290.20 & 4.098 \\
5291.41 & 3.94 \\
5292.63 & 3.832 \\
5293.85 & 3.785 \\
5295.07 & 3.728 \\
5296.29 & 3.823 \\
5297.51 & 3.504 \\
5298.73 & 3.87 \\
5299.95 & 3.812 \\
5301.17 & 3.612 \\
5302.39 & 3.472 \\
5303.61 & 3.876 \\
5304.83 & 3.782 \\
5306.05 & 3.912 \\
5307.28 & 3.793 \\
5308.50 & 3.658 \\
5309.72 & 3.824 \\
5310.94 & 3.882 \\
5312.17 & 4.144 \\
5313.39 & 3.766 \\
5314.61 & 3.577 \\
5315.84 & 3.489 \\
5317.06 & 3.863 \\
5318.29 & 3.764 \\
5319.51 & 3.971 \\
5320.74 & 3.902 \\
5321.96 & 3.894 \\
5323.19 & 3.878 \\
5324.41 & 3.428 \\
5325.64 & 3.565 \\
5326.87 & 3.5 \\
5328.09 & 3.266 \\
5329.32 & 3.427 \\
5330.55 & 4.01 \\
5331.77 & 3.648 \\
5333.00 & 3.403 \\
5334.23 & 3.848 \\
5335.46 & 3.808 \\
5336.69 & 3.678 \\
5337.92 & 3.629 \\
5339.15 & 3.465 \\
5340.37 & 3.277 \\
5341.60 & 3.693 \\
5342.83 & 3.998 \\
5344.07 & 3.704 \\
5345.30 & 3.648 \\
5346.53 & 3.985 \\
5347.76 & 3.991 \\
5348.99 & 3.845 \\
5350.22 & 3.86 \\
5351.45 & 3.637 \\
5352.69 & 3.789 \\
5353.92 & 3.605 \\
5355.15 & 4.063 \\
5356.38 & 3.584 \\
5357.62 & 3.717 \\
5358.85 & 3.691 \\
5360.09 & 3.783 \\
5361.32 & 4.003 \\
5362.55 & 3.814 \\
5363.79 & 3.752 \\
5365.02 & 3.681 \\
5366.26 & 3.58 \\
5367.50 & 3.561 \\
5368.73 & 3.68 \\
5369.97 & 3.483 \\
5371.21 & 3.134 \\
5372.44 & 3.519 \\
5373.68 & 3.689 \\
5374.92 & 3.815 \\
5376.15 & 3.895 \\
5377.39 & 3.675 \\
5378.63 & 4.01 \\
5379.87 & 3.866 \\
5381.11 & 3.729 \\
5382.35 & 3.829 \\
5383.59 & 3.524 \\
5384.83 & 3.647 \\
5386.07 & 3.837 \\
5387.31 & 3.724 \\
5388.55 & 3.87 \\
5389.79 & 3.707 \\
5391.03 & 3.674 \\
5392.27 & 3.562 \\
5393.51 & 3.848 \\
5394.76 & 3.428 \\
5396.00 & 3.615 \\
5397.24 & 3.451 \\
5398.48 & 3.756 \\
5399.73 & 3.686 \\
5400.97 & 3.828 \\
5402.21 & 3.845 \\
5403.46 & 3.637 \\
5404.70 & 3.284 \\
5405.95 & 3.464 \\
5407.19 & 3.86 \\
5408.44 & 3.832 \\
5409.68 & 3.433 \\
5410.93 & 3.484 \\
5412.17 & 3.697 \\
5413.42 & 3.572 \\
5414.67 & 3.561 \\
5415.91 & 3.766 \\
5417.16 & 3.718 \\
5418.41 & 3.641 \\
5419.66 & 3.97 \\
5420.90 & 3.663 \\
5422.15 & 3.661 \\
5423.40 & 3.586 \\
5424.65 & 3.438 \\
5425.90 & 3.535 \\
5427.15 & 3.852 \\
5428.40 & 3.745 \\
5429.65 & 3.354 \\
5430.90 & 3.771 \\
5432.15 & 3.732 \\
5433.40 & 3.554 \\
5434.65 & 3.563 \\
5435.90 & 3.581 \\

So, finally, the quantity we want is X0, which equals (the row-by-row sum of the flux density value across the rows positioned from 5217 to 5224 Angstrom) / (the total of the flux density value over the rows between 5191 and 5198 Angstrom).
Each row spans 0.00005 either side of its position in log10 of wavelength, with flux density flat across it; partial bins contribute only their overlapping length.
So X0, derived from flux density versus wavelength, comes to 1.08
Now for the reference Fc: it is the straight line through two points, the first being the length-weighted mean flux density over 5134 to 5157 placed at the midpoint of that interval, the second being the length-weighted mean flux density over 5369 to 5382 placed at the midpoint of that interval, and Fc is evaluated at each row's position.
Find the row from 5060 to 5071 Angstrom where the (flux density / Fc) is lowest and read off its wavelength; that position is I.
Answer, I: 5064.91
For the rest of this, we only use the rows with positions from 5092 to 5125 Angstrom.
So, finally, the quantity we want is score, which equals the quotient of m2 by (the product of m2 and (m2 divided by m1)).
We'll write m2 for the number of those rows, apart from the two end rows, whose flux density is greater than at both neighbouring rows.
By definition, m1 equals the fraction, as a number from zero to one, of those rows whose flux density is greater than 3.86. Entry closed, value 0.071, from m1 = 0.50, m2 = 7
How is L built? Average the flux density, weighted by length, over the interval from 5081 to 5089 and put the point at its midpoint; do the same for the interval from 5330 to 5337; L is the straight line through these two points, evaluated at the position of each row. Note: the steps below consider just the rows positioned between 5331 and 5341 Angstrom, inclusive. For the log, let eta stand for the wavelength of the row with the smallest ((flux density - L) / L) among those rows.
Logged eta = 5340.37 Angstrom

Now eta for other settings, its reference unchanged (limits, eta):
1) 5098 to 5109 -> 5098.84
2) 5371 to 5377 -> 5371.21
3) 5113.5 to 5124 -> 5123.56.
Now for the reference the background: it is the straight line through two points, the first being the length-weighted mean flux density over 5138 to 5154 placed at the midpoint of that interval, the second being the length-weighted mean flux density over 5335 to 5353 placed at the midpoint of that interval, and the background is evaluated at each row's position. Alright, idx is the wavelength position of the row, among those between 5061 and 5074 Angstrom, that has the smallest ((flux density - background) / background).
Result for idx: 5064.91 Angstrom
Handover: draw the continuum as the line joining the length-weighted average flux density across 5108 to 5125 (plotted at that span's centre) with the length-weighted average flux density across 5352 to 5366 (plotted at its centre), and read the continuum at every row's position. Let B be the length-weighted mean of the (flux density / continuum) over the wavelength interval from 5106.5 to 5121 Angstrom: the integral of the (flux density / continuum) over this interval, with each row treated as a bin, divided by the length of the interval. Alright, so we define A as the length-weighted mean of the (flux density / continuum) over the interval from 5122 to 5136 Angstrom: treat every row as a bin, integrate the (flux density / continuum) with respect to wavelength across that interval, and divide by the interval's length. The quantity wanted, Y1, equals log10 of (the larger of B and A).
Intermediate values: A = 0.99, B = 1.00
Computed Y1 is 0.000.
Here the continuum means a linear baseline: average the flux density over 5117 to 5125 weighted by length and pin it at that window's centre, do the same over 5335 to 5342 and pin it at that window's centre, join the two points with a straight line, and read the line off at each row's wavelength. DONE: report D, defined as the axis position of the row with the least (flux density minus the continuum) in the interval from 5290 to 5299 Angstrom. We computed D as 5297.51 Angstrom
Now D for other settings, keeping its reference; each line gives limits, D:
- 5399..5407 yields 5404.70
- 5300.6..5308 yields 5302.39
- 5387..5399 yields 5394.76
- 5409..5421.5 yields 5409.68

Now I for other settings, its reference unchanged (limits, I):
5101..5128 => 5125.92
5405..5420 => 5409.68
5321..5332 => 5328.09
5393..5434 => 5404.70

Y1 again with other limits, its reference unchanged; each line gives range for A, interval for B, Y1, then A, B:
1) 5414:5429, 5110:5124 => 0.002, 0.98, 1.00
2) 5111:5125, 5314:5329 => 0.001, 1.00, 0.97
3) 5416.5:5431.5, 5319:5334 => -0.009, 0.98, 0.97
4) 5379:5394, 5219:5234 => -0.002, 1.00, 0.95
